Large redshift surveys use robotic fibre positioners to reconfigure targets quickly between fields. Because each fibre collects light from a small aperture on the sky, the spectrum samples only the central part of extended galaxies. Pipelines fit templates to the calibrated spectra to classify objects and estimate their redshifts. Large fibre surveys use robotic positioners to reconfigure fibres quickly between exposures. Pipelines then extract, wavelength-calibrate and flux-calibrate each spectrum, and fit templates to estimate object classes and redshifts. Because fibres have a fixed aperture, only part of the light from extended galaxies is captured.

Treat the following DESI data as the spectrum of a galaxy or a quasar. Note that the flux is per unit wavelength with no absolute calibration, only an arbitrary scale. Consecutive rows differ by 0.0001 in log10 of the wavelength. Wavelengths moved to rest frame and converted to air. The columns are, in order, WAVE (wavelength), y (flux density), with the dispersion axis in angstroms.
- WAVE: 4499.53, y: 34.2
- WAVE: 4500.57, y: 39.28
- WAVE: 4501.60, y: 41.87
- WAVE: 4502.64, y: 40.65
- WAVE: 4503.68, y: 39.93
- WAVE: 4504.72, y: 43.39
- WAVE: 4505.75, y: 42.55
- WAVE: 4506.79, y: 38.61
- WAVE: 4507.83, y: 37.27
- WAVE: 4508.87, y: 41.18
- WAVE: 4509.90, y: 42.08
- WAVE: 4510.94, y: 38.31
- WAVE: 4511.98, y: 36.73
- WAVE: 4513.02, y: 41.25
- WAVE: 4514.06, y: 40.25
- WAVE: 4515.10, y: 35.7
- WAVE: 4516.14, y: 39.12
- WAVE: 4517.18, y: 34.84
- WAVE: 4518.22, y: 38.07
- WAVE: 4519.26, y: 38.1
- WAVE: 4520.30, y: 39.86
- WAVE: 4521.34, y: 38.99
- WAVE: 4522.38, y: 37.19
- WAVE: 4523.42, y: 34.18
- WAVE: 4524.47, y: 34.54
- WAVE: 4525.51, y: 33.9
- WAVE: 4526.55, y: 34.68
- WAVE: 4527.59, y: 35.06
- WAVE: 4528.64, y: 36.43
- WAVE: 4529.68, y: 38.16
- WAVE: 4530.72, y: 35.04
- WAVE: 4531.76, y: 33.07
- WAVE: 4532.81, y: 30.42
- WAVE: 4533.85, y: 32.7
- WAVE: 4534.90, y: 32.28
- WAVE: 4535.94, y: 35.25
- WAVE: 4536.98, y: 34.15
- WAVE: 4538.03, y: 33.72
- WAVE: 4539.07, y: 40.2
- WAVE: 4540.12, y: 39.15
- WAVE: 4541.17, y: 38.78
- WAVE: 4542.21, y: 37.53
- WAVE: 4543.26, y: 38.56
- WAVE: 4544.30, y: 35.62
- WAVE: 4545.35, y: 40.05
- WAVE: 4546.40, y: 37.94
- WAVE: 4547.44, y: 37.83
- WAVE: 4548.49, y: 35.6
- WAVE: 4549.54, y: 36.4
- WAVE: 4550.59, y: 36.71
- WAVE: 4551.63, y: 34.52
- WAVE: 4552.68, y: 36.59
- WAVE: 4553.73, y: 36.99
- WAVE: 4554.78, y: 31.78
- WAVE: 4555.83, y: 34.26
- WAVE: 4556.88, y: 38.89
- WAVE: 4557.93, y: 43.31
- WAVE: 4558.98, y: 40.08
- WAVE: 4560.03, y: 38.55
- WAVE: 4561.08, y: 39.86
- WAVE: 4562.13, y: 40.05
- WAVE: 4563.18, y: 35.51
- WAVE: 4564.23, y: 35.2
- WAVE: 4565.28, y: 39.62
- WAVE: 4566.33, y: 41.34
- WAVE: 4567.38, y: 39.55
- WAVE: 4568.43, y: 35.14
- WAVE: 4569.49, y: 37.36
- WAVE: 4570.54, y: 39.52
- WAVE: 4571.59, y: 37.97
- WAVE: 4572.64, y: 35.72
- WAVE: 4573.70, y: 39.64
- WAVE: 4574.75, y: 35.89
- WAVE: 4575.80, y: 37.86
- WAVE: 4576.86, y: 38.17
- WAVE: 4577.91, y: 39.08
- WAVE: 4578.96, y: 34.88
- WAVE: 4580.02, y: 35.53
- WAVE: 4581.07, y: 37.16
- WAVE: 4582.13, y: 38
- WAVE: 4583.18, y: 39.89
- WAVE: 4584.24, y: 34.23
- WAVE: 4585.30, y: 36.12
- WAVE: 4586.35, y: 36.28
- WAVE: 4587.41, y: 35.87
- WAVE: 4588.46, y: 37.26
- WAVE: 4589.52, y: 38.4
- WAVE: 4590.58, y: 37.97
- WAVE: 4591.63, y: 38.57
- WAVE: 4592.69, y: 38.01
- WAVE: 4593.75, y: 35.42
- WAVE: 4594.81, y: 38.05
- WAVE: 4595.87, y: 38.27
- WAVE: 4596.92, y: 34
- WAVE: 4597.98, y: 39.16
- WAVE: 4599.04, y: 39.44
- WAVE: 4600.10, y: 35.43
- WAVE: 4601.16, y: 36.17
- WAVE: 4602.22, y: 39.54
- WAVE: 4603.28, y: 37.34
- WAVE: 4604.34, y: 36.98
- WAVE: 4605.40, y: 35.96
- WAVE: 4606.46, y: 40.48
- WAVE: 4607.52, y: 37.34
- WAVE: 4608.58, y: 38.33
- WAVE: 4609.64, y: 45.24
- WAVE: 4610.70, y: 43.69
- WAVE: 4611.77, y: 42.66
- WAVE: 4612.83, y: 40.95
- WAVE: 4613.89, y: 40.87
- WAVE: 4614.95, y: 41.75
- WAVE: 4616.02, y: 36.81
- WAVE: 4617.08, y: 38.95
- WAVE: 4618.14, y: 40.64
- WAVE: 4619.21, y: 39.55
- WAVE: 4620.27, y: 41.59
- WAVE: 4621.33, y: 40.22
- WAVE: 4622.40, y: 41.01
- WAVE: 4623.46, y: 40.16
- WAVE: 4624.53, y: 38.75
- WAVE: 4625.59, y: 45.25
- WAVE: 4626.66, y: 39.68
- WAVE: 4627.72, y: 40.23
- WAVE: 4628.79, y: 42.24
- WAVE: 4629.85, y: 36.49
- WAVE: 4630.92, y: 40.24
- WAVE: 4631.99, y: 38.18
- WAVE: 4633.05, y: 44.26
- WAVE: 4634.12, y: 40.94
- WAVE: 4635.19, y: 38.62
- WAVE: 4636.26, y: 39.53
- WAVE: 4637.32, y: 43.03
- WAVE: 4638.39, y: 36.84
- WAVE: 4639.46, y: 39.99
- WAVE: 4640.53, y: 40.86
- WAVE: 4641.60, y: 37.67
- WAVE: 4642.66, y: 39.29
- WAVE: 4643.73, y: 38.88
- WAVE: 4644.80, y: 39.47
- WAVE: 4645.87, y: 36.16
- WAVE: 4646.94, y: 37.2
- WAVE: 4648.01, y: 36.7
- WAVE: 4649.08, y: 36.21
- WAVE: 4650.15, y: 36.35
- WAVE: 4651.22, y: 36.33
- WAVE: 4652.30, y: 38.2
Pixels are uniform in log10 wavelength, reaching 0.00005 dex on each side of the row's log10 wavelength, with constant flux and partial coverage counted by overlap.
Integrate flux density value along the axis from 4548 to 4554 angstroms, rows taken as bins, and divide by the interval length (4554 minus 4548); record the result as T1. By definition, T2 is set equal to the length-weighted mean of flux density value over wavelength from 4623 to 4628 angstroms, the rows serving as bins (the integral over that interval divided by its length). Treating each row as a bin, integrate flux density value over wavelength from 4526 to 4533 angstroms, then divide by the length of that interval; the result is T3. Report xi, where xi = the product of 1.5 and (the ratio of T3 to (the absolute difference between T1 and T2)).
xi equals 11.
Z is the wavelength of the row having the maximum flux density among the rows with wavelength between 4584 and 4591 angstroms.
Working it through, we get 4589.52 angstroms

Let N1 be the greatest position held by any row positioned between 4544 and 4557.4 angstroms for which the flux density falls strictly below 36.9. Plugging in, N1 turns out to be 4555.83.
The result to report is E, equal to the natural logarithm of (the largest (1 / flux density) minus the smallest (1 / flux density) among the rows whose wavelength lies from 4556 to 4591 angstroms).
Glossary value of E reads -5.10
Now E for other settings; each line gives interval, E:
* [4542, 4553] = -5.52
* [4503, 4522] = -5.18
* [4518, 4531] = -5.42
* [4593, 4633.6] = -4.92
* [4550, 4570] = -4.78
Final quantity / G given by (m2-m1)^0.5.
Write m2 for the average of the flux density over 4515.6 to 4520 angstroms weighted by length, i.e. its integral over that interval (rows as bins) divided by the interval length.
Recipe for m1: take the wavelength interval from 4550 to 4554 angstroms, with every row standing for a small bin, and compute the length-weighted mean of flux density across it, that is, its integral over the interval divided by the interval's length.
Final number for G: 1.2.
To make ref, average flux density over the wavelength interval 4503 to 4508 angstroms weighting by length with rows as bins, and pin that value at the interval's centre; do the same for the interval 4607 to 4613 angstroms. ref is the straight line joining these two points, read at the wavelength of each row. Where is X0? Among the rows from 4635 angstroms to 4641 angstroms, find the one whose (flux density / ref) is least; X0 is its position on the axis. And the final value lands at 4638.39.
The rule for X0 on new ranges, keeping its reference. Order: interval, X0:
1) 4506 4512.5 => 4511.98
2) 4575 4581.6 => 4578.96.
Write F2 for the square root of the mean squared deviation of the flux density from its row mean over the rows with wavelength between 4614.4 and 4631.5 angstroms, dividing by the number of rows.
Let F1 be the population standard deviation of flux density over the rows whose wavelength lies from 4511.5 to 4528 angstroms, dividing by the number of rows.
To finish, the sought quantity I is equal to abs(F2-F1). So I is 0.32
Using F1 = 2.3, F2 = 2.0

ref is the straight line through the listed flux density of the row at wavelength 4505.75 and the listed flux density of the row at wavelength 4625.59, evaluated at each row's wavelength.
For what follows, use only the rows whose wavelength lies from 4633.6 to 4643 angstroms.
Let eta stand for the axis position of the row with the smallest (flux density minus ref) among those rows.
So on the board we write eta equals 4638.39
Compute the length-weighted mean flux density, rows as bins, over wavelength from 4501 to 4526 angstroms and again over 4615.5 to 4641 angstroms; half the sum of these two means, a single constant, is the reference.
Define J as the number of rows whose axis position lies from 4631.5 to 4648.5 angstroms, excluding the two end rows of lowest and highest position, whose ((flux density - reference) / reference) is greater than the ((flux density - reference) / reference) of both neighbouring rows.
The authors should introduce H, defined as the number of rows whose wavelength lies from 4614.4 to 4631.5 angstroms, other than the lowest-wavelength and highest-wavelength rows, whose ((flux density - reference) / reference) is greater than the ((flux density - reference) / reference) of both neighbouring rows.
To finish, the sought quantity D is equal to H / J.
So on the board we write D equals 0.8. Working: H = 5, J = 6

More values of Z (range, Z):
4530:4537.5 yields 4535.94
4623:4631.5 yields 4625.59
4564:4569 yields 4566.33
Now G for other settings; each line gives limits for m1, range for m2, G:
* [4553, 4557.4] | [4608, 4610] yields 2.4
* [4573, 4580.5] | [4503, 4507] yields 2.0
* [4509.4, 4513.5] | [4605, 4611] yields 0.8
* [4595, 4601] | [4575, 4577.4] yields 0.7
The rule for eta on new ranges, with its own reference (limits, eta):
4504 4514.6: 4511.98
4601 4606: 4605.40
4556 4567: 4564.23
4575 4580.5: 4578.96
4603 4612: 4605.40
